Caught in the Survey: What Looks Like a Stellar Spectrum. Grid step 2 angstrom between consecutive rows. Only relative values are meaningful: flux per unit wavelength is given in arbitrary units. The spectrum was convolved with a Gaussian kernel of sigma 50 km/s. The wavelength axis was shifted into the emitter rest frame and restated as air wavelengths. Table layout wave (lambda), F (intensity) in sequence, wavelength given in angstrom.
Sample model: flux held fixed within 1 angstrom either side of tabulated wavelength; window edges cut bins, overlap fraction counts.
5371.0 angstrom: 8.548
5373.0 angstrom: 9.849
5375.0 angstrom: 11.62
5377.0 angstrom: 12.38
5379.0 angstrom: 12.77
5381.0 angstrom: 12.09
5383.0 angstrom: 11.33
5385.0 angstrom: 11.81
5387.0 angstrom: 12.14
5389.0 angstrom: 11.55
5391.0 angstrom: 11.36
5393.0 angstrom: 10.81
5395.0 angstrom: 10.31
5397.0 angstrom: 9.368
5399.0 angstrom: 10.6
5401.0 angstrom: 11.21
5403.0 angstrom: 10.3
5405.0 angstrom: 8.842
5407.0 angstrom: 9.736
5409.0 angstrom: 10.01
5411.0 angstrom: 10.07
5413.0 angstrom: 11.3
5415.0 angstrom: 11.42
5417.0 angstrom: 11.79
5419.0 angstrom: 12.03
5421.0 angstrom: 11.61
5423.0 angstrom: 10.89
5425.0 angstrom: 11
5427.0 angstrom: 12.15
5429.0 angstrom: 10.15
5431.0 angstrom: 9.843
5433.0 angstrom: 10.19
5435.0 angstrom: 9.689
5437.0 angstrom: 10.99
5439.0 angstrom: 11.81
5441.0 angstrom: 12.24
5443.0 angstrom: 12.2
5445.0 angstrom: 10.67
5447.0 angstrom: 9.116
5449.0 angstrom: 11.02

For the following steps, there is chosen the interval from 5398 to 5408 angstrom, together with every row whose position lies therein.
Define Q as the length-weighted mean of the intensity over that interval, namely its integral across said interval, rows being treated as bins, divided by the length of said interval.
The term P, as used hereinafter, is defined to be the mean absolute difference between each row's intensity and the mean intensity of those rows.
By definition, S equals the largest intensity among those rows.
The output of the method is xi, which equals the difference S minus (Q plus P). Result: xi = 0.39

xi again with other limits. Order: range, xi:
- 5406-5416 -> 0.23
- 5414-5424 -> 0.17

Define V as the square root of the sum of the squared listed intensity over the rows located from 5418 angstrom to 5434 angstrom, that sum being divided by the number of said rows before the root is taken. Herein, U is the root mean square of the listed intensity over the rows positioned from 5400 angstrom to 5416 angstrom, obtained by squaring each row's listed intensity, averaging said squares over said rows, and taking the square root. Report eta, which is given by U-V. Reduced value -0.6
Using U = 10.4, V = 11.0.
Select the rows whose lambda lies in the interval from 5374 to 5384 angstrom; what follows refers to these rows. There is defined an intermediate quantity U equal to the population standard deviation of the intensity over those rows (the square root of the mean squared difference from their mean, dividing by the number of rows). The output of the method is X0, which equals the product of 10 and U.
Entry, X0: 5.2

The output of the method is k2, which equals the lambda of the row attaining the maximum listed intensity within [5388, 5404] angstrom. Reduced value 5389.0 angstrom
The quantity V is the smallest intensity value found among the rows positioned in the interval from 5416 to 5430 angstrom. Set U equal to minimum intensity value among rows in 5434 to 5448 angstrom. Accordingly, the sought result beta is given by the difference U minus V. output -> -1.0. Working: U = 9.116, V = 10.15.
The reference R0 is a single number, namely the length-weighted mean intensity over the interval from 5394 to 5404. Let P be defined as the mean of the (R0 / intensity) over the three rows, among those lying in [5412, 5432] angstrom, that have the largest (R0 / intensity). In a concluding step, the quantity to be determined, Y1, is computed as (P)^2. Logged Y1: 1.02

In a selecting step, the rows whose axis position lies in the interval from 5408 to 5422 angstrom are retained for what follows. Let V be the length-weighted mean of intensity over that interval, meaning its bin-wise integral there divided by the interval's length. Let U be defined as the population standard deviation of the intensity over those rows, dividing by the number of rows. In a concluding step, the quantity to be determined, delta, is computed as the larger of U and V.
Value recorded 11.2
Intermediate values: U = 0.75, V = 11.2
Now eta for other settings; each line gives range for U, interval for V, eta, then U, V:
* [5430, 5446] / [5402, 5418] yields 0.5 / 11.0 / 10.5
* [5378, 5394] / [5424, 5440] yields 1.0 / 11.7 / 10.8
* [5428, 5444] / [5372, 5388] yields -0.8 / 10.9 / 11.8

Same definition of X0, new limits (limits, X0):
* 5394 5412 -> 6.5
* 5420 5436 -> 8.2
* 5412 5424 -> 3.6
